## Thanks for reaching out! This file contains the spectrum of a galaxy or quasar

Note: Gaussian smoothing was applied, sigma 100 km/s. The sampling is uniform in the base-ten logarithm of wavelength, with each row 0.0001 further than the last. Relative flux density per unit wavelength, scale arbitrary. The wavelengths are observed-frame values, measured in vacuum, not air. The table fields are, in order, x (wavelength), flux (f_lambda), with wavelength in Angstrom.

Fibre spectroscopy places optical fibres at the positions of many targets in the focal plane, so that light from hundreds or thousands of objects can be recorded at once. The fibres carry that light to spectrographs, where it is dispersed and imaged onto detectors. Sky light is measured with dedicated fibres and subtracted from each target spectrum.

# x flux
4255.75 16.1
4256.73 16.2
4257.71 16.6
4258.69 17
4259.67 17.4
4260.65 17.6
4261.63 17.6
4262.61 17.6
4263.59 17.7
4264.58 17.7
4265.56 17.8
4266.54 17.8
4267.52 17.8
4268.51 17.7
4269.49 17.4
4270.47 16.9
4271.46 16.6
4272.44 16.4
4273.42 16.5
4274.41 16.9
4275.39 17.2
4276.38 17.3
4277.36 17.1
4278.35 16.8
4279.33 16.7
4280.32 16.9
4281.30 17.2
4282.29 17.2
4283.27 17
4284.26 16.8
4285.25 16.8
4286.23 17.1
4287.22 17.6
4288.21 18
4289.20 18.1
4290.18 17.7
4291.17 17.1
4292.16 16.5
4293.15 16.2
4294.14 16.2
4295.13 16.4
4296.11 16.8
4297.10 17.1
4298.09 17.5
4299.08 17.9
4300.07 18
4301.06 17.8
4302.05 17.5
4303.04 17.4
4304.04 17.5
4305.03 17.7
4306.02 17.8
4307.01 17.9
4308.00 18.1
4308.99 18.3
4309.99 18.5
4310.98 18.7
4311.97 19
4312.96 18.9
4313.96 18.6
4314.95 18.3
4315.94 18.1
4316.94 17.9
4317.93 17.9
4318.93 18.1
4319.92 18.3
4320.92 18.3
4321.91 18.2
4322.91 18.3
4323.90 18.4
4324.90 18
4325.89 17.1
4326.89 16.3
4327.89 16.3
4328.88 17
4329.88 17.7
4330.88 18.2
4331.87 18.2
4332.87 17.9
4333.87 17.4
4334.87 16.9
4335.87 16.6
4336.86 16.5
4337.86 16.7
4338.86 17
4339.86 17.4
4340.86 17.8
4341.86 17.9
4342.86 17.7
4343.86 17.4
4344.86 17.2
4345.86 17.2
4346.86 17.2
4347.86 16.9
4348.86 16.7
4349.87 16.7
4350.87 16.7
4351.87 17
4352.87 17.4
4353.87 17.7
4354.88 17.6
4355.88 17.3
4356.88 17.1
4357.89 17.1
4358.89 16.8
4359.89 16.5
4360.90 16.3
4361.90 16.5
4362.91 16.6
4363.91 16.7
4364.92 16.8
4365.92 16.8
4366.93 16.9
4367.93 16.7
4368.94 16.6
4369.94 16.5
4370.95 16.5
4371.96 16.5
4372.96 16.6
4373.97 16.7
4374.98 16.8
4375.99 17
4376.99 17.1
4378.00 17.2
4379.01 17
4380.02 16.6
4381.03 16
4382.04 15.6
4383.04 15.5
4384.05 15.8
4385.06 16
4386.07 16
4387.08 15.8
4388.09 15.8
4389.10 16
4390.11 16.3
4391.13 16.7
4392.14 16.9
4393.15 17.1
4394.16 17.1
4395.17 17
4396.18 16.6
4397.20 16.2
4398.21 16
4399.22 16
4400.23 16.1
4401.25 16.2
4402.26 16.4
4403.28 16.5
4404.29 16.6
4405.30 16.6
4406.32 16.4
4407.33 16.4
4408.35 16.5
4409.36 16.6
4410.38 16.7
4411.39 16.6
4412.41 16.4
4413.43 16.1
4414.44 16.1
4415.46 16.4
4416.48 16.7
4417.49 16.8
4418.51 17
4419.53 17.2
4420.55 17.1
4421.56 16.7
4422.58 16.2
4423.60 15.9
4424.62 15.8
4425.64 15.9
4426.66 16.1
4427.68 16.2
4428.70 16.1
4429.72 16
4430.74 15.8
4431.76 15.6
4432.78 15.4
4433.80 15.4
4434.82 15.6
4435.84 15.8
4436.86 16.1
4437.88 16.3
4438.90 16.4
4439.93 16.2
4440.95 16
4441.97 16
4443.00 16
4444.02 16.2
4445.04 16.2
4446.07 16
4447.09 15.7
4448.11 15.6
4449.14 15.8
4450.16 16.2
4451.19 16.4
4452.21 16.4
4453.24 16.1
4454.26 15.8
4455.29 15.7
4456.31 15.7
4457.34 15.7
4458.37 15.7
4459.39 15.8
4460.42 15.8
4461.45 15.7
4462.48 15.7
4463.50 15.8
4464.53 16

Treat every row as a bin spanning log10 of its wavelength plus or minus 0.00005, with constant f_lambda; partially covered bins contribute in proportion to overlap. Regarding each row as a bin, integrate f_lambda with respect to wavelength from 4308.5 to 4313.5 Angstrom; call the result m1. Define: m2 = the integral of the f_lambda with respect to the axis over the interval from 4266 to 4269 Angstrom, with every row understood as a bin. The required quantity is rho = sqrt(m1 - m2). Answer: 6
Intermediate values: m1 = 93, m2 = 53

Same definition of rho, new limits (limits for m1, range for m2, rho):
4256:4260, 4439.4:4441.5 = 6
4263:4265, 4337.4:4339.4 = 1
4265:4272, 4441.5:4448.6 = 3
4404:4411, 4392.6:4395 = 9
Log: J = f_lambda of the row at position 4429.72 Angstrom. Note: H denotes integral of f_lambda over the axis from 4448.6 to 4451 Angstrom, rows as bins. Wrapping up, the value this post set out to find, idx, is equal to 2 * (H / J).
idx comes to 4.8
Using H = 38.4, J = 16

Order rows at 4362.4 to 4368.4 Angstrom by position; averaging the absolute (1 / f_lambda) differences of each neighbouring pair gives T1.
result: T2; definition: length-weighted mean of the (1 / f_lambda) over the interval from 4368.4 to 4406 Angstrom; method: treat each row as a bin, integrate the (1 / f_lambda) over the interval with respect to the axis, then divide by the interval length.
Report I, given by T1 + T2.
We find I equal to 0.061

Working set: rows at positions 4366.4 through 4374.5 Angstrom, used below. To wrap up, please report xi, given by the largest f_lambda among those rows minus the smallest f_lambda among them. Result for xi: 0.4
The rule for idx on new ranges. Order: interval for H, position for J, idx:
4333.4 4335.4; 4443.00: 4.3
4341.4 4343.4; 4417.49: 4.2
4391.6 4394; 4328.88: 4.8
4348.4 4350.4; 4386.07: 4.2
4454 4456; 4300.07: 3.5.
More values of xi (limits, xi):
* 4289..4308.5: 1.9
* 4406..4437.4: 1.8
